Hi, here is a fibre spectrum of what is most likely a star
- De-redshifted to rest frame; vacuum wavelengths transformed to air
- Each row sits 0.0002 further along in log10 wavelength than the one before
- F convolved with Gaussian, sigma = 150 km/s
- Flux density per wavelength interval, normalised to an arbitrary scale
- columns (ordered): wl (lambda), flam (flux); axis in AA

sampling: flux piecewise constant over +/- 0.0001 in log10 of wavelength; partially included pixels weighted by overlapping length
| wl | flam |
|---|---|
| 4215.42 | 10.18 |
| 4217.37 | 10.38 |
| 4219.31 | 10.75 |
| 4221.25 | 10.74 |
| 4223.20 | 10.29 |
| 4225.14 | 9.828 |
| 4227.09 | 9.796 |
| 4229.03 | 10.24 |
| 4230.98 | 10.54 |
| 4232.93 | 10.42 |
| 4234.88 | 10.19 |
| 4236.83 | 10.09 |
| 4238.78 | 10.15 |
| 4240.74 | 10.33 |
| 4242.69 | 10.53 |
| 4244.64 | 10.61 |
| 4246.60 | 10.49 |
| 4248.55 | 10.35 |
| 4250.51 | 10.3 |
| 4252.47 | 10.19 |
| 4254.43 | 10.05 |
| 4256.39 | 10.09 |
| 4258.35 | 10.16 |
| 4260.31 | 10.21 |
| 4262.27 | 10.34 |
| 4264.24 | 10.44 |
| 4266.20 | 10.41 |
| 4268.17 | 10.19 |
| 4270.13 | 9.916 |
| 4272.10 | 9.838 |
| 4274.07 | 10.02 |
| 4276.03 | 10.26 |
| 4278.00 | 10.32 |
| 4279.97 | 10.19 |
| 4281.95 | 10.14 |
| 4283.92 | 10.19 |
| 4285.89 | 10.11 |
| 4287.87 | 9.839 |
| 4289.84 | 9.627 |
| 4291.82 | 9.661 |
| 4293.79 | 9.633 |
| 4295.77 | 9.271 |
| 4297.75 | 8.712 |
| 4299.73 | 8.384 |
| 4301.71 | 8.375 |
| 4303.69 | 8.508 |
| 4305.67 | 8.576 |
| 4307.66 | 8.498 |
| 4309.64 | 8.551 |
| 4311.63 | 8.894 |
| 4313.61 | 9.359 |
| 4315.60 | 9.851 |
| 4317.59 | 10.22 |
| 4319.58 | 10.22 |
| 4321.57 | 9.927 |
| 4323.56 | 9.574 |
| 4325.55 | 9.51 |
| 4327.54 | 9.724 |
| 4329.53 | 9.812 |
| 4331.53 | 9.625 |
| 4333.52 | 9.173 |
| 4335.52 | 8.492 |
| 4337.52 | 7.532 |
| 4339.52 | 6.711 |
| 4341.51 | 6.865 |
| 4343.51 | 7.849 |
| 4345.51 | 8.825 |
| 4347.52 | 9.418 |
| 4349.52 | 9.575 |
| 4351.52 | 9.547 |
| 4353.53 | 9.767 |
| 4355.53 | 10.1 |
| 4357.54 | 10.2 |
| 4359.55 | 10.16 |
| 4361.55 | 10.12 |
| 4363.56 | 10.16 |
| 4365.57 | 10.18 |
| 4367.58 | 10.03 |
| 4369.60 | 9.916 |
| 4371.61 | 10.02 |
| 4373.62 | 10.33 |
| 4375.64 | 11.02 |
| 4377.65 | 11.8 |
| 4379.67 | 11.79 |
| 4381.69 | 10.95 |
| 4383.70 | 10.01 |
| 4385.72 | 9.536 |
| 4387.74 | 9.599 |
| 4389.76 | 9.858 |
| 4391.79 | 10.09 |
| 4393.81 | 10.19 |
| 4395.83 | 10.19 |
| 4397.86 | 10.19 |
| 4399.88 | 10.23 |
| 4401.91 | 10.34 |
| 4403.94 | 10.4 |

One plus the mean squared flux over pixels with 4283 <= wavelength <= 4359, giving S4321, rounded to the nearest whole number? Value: 86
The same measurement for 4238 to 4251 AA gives 109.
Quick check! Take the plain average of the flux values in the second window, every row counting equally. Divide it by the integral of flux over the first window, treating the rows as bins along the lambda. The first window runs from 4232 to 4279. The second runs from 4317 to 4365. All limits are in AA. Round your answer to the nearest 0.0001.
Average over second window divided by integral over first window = 0.0193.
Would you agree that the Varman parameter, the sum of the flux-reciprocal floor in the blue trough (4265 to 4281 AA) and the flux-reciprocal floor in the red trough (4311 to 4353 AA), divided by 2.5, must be 0.0776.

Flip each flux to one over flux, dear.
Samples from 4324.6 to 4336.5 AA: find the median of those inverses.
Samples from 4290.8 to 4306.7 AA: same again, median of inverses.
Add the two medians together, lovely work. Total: 0.220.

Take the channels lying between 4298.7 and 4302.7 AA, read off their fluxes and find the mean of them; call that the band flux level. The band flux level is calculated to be 8.4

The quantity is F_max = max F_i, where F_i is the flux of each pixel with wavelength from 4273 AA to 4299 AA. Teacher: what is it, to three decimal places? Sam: 10.320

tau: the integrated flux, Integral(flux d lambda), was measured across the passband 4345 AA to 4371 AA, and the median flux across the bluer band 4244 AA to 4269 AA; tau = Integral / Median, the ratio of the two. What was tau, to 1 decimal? 24.9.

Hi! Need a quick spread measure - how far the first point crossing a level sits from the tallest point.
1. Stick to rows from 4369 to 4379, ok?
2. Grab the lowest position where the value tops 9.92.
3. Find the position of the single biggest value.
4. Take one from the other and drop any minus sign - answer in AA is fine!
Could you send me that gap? 6.0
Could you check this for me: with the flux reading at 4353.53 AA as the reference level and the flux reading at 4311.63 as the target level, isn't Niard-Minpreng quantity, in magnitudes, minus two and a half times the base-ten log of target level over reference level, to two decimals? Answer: 0.10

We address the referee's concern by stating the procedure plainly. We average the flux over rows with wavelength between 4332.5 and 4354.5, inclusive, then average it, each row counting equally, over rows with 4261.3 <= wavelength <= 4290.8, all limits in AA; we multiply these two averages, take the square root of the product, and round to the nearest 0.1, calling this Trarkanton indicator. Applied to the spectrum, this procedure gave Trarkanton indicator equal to 9.3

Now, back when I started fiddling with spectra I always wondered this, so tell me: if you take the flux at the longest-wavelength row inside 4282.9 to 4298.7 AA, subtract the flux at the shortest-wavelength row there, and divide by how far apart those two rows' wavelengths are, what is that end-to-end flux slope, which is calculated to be -0.11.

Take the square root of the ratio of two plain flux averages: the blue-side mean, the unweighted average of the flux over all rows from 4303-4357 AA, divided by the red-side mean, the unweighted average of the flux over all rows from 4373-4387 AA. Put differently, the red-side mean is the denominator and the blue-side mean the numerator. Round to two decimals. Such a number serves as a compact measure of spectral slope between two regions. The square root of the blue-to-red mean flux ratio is 0.92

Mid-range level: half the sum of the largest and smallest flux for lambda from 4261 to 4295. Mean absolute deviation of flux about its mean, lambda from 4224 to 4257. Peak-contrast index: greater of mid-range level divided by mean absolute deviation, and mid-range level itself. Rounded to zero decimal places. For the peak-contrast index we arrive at 53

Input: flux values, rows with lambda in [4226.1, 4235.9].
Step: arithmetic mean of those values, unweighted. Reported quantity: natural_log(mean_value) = 2.33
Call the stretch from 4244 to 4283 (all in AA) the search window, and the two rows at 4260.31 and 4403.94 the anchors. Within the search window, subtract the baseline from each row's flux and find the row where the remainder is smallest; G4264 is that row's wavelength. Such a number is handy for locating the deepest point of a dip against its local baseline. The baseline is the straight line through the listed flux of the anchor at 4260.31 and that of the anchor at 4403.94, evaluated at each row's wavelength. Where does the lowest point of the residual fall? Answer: 4272.10 AA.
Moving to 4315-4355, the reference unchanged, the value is 4339.52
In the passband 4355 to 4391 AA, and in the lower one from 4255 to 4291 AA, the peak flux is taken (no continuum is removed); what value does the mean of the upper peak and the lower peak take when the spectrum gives 11.12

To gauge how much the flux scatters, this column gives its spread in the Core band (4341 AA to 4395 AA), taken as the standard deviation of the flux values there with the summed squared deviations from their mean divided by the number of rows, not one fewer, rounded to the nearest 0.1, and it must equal 1.0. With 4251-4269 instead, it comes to 0.1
